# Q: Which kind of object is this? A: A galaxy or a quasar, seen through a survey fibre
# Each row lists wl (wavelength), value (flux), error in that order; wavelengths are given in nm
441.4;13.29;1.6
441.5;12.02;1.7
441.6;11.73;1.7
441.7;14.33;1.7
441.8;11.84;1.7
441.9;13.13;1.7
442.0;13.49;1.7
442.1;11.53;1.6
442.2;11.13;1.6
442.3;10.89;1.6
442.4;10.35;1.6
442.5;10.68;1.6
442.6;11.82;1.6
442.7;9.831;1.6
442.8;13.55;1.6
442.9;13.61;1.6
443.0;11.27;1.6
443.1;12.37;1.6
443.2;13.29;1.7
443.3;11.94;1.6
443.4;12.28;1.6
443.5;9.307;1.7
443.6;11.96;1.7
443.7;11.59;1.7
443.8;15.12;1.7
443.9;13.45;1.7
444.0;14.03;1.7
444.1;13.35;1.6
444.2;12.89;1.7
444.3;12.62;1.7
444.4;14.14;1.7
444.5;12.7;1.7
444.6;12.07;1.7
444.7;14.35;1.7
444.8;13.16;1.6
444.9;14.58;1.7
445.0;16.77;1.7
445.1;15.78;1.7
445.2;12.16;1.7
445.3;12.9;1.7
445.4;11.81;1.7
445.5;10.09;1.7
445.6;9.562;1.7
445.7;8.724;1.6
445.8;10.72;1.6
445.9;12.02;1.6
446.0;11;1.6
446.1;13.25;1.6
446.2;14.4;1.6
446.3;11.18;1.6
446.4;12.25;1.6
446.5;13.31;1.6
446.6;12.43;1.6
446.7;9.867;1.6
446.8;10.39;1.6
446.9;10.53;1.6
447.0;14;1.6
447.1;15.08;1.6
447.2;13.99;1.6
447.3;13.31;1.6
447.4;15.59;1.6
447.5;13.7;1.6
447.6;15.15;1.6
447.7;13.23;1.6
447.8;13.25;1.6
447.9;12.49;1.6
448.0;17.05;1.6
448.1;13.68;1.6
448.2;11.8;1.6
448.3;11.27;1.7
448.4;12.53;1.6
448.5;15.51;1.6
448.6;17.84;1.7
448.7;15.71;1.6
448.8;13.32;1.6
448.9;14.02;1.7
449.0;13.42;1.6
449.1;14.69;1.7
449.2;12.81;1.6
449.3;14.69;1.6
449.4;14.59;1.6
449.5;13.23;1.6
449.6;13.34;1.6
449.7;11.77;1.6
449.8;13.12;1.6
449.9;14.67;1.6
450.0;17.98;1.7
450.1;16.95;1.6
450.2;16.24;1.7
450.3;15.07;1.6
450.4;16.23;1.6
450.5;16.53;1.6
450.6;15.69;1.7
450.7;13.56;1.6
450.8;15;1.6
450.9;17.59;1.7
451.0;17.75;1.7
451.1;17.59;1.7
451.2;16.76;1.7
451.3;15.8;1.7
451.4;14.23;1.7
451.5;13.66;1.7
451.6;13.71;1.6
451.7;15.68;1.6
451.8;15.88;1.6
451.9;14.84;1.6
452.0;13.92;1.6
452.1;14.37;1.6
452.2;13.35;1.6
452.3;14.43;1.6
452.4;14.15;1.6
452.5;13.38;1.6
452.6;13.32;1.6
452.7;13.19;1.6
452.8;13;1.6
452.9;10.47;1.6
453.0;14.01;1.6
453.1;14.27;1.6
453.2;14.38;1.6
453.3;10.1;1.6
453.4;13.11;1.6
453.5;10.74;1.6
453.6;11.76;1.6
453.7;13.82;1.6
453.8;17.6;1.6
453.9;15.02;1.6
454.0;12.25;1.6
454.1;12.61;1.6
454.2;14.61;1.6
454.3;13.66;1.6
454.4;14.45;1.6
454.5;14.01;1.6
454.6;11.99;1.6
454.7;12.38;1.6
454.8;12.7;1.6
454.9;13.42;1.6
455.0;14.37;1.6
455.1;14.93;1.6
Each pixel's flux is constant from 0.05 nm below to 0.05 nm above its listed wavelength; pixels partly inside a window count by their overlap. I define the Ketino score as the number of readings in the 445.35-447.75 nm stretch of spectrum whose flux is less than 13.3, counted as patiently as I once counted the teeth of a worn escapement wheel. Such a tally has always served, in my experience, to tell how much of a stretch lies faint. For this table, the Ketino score 15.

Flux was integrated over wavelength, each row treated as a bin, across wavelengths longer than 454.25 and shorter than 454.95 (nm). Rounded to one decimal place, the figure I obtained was 9.3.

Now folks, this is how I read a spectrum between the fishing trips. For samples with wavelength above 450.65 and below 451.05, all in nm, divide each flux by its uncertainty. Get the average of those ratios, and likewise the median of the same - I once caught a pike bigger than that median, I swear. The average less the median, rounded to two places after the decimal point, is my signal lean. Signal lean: -0.20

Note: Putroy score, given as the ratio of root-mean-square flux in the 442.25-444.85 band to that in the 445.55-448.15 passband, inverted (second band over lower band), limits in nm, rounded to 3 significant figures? 1.03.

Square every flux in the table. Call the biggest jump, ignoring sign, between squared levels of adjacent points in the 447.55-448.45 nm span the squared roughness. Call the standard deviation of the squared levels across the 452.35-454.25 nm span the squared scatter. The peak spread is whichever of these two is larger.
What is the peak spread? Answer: 135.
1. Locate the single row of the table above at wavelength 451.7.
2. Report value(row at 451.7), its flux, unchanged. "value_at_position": 15.68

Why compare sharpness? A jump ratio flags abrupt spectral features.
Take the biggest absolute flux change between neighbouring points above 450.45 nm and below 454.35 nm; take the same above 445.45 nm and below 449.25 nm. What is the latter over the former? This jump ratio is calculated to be 1.07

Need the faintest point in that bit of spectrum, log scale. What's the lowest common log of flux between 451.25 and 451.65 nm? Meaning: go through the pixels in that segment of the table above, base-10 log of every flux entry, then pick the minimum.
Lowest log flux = 1.14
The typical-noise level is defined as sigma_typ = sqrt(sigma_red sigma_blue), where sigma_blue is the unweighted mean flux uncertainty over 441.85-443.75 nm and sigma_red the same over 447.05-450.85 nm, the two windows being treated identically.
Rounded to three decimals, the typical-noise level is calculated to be 1.625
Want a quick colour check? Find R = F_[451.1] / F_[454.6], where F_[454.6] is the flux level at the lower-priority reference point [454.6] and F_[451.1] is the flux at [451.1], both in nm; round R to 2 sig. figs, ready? 1.5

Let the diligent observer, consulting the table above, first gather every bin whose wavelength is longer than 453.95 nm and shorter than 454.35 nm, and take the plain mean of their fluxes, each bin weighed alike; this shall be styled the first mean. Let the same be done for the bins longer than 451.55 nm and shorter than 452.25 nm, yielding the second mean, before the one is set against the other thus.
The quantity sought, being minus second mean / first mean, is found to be -1.09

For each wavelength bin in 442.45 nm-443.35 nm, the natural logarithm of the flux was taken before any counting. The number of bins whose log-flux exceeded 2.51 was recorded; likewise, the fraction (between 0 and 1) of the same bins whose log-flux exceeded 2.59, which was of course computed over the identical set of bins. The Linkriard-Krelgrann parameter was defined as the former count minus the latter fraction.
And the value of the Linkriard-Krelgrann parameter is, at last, 4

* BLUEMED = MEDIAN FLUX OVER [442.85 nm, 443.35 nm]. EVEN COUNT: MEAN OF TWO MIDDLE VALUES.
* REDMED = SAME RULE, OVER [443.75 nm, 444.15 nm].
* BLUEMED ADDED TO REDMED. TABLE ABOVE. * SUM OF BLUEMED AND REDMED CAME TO 26.1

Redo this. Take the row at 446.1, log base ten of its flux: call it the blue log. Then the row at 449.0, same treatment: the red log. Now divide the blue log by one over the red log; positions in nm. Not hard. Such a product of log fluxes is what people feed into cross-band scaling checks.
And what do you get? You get 1.27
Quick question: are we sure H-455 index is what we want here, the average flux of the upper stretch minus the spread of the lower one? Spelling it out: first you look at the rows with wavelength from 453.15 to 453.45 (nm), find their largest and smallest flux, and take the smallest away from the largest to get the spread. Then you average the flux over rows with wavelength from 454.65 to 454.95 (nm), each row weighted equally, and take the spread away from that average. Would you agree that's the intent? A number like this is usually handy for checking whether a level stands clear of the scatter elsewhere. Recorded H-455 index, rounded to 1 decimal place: 8.6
